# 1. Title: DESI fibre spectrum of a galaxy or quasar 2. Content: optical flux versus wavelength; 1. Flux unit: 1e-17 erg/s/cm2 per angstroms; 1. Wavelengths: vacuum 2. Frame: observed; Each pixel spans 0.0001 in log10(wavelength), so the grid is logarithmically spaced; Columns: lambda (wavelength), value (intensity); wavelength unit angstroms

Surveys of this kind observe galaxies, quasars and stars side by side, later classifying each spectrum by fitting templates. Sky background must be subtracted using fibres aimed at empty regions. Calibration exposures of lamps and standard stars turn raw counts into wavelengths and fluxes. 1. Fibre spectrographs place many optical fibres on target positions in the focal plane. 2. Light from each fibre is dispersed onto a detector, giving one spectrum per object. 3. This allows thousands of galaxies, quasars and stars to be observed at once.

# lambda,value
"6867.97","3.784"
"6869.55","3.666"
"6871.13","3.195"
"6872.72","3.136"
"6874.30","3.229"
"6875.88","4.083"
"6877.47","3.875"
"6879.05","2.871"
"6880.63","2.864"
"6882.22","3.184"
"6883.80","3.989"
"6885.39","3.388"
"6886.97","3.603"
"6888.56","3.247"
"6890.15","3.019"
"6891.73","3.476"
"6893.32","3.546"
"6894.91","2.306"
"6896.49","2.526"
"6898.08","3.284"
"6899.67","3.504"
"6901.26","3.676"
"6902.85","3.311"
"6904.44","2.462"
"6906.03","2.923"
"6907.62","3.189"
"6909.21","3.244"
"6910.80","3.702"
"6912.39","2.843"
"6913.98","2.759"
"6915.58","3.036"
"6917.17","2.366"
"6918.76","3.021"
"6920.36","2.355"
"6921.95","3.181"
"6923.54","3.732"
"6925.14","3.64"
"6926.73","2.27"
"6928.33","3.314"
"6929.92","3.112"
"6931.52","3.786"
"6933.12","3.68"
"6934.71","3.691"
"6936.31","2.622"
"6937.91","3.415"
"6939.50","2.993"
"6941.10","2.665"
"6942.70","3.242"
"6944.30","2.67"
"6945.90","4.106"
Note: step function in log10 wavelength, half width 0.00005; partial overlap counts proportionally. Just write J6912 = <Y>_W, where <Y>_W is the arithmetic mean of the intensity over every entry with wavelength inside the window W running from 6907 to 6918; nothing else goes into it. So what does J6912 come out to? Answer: 3.02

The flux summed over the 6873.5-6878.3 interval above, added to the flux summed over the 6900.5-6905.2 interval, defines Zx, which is 21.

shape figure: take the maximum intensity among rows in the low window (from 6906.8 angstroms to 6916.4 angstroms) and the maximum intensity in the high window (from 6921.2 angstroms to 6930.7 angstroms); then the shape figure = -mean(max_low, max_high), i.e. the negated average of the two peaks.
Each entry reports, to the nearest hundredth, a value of -3.72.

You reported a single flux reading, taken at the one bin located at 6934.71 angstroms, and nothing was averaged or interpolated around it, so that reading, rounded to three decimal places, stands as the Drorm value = 3.691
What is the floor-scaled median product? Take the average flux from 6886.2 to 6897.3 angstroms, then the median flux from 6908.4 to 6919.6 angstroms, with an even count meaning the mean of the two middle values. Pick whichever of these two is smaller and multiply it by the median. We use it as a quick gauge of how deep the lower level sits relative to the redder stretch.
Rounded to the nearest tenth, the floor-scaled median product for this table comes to 9.1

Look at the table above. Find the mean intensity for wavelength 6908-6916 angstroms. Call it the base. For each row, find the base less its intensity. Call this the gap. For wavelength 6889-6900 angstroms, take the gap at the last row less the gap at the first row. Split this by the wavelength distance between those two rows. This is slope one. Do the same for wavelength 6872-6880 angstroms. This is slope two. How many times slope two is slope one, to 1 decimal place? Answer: -1.2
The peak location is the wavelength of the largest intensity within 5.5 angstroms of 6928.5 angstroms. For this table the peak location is 6931.52 angstroms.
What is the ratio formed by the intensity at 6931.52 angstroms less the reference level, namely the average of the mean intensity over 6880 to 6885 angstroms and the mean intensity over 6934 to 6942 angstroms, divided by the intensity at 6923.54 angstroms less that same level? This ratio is 1.1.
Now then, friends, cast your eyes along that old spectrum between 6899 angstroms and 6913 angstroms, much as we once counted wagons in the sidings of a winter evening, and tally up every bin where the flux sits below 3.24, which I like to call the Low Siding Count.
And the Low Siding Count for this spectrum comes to 4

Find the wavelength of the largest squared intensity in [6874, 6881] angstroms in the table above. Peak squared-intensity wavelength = 6875.88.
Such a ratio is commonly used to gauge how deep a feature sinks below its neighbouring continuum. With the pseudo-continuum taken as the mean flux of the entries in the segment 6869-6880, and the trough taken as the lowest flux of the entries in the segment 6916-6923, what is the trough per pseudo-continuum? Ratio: 0.69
